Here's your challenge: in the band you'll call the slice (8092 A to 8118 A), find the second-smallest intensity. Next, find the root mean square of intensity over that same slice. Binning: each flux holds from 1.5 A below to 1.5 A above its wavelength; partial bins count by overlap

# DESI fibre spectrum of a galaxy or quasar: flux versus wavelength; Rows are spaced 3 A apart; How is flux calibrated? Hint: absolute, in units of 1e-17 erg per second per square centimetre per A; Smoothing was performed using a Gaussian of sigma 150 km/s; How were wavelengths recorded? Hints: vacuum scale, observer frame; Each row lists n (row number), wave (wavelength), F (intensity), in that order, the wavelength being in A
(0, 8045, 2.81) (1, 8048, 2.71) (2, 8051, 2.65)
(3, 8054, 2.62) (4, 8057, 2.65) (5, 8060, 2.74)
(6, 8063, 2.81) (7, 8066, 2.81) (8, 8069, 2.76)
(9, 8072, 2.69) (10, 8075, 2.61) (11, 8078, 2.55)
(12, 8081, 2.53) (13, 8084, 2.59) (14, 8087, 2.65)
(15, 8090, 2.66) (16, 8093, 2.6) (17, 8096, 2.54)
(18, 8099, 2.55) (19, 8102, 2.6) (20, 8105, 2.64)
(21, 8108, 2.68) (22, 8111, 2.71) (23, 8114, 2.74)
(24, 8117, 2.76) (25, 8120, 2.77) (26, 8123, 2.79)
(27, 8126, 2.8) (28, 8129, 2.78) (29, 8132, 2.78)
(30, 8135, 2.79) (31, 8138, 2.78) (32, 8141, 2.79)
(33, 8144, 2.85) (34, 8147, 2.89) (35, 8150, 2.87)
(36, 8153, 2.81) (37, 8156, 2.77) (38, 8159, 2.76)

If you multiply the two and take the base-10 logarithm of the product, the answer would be 0.829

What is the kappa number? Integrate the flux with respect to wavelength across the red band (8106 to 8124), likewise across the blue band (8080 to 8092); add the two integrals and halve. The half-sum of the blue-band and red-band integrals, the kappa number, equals 40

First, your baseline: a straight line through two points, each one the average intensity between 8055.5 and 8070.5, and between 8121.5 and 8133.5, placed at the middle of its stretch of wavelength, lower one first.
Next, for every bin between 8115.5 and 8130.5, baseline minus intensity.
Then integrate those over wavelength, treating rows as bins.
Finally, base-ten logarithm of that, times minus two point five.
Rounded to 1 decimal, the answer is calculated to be 2.8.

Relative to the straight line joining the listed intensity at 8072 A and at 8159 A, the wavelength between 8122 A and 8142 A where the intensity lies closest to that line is 8138 A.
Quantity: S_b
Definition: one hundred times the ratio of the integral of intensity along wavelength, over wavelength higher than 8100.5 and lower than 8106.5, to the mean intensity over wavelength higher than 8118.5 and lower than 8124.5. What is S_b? 565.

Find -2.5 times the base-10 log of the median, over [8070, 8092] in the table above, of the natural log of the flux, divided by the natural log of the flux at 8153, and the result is 0.081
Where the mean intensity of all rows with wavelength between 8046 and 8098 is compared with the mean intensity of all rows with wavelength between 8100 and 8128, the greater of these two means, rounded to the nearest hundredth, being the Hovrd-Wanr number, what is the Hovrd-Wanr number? 2.72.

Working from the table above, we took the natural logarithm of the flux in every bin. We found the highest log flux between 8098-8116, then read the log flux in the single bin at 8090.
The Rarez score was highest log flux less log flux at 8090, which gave 0.030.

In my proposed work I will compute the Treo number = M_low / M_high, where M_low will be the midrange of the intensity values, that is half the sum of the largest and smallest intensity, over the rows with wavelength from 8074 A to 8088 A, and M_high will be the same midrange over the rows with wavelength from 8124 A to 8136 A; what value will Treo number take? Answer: 0.93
